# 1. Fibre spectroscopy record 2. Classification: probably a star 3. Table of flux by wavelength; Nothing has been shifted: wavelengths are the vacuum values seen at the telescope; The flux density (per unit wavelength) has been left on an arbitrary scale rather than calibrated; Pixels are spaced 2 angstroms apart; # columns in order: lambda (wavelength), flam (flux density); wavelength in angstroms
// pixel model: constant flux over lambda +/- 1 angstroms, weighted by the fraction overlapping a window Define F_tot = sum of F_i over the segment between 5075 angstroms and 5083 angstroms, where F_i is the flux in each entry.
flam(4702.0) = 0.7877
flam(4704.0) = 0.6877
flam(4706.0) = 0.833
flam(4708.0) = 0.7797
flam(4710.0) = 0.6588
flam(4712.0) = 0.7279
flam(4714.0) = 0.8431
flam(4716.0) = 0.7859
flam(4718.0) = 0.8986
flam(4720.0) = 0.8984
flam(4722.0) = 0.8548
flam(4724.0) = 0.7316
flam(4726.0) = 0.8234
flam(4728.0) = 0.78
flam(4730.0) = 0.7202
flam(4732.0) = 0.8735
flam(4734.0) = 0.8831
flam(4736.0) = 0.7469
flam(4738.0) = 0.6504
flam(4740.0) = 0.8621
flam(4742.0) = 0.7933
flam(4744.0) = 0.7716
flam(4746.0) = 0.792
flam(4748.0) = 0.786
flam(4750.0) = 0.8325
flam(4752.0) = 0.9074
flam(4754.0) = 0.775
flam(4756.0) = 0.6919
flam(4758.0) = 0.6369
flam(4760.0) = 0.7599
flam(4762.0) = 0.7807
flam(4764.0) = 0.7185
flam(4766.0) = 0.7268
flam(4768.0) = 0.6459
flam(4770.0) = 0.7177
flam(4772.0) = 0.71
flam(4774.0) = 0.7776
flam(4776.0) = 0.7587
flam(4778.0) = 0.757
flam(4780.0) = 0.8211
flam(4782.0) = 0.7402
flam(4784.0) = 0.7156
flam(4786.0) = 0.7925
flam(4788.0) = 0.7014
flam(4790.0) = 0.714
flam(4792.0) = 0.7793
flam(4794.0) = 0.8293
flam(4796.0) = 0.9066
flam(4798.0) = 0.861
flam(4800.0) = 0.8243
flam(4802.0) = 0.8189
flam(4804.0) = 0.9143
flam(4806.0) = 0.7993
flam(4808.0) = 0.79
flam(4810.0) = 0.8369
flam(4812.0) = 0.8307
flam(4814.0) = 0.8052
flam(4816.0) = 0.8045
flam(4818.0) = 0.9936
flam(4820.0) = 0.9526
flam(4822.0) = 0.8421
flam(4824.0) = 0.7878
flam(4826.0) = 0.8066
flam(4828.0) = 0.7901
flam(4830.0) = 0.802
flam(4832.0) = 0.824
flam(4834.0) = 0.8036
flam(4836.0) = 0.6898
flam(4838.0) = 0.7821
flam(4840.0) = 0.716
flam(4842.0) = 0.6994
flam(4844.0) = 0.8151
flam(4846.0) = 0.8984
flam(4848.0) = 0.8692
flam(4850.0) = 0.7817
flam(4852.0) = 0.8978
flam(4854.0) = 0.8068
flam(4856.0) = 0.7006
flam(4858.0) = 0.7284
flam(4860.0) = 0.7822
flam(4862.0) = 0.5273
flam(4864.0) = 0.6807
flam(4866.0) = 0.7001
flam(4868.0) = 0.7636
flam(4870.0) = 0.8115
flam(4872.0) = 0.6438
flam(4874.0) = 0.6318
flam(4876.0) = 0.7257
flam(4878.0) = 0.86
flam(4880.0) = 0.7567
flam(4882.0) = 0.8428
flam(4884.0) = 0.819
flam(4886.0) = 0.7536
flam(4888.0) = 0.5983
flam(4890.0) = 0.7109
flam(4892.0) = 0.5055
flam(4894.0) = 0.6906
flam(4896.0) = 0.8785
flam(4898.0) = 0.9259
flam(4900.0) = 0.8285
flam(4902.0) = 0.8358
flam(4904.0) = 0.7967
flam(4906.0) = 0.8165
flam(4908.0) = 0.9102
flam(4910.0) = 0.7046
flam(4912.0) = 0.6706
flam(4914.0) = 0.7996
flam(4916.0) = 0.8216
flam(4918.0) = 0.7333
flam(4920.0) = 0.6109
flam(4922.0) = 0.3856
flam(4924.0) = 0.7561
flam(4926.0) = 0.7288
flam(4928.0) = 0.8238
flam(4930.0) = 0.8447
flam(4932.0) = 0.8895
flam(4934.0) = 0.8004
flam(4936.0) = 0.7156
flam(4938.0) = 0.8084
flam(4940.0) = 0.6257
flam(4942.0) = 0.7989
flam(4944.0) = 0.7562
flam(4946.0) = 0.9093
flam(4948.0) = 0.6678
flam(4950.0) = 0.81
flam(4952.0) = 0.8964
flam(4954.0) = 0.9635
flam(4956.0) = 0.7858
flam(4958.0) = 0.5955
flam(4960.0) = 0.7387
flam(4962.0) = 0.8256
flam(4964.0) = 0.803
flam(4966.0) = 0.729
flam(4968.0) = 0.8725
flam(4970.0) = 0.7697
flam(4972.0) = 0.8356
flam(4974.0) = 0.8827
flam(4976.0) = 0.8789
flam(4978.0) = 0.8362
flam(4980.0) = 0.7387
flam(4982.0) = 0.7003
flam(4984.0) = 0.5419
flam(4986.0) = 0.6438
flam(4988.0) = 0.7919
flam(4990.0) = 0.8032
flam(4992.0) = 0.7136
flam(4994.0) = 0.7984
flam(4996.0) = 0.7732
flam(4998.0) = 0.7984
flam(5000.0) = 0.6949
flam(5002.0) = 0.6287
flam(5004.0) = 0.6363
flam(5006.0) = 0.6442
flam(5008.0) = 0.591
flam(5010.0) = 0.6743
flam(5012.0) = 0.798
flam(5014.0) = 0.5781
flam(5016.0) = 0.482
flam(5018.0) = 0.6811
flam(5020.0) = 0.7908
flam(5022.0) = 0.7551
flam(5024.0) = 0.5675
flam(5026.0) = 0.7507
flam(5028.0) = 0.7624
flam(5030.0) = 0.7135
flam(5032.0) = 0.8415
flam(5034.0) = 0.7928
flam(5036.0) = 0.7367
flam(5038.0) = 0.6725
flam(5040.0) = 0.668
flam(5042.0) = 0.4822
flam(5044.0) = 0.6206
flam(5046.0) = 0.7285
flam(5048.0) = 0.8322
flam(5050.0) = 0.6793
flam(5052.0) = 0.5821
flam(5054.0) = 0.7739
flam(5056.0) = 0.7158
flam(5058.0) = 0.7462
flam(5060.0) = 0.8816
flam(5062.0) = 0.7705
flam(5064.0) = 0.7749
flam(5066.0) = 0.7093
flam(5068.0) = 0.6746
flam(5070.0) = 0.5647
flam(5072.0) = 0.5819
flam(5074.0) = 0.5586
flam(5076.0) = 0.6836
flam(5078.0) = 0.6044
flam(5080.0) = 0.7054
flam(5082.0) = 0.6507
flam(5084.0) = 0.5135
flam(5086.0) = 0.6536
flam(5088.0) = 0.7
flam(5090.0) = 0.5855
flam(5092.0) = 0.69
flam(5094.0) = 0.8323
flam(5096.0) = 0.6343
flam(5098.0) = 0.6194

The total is 2.64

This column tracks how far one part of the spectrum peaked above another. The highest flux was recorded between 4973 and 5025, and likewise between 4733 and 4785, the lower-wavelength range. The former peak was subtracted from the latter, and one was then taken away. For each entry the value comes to -0.98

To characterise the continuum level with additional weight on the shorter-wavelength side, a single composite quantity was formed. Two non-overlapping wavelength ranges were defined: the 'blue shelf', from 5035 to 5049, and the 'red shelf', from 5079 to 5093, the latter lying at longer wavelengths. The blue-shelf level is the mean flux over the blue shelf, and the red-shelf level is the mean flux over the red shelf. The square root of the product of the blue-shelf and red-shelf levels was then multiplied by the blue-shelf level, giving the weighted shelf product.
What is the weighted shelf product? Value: 0.45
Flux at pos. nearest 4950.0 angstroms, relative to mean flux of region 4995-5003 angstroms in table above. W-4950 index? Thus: 1.12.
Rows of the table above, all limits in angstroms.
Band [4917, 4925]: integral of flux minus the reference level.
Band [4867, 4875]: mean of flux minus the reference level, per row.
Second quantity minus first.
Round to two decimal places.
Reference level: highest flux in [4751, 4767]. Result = 2.09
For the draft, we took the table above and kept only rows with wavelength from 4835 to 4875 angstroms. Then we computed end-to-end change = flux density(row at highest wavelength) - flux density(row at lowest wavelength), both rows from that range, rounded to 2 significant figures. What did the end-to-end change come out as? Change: -0.058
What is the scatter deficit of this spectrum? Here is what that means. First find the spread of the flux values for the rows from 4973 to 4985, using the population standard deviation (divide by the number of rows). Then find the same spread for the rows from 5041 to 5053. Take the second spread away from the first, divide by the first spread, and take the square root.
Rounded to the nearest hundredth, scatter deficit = 0.28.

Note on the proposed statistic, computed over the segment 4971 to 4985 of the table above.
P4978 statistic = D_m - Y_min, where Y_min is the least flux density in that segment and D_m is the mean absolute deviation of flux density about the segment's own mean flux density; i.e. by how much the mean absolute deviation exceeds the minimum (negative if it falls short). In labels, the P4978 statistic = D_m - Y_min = -0.4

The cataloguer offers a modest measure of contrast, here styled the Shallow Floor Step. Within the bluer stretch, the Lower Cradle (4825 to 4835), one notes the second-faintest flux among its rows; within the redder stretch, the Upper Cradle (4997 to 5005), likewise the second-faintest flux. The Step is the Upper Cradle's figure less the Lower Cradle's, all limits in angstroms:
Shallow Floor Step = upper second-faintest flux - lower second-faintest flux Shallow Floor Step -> -0.17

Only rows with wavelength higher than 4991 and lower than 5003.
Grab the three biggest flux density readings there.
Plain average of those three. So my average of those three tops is 0.79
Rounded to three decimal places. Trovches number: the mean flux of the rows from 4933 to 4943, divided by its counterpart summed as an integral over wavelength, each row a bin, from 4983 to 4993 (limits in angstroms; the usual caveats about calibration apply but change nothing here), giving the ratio 0.107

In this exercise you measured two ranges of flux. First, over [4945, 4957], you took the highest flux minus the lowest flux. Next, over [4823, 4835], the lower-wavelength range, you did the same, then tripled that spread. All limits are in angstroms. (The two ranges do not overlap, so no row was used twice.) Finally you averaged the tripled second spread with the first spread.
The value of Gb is 0.20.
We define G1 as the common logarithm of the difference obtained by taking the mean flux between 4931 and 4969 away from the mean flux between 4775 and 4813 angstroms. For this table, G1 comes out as -2.0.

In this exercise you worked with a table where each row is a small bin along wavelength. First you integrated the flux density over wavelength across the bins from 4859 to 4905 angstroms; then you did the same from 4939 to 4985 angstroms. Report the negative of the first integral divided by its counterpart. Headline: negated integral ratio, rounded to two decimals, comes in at -0.95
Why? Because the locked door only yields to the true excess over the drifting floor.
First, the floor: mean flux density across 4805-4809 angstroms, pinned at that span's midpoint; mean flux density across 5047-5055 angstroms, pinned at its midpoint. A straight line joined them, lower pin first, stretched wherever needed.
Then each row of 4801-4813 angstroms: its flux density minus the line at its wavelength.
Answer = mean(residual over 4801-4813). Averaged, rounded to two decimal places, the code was 0.04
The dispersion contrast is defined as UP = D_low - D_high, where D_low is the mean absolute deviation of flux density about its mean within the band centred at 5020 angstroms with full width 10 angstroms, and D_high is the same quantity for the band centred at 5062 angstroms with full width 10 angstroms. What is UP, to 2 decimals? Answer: 0.06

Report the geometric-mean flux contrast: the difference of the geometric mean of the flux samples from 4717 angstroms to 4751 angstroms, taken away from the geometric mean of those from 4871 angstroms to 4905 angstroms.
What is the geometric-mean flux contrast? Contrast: -0.06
